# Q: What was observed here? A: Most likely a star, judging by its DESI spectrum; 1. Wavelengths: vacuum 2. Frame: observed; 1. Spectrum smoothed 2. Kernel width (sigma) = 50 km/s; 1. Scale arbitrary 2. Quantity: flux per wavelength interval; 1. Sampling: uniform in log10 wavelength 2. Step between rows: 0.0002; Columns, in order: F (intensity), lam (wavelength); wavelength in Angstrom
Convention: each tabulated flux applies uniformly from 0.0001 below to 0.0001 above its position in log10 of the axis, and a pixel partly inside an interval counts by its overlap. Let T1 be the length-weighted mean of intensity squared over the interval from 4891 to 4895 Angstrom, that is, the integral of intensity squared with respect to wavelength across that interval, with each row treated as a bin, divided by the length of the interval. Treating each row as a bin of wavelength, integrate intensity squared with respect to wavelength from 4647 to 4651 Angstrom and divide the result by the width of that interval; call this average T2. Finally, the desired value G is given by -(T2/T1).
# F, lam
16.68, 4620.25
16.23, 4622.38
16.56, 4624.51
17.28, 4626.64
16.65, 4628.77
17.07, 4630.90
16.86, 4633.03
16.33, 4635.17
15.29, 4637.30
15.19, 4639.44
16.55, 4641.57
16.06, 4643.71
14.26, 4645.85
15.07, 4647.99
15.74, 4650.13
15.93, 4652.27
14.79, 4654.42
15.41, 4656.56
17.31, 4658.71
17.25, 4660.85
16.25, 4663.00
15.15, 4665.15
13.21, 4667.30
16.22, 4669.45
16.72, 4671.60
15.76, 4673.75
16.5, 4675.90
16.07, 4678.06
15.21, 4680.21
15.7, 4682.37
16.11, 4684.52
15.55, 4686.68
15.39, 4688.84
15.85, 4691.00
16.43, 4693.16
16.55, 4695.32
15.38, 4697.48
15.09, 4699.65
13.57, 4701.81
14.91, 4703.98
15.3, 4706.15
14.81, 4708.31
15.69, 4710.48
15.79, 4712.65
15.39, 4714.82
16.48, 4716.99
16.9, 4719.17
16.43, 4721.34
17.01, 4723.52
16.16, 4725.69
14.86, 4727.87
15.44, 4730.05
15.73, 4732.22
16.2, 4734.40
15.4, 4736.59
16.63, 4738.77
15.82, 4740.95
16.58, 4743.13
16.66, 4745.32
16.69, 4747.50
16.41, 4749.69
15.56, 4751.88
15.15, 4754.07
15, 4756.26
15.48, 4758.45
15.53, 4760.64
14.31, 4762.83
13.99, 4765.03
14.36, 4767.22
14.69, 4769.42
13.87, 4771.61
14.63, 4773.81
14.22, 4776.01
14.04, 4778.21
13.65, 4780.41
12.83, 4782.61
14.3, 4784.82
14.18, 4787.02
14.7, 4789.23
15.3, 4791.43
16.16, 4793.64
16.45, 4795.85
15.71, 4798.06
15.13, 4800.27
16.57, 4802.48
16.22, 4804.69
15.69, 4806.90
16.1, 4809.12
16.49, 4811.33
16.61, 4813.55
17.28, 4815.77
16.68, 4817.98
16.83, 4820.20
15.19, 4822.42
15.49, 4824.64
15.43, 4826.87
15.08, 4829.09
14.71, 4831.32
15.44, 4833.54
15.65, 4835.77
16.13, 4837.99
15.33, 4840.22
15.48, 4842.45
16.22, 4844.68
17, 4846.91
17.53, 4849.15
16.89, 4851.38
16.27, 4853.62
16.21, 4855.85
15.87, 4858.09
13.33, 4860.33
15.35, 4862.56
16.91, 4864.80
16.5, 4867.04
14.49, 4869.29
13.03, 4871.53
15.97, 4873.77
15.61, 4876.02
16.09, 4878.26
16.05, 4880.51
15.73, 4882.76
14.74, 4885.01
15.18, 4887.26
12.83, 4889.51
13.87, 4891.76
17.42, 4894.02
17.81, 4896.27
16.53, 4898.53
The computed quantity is -0.95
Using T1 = 251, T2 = 237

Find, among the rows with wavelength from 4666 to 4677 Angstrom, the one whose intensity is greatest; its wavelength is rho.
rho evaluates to 4671.60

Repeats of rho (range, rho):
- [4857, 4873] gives 4864.80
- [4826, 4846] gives 4844.68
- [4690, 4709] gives 4695.32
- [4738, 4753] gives 4747.50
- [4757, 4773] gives 4760.64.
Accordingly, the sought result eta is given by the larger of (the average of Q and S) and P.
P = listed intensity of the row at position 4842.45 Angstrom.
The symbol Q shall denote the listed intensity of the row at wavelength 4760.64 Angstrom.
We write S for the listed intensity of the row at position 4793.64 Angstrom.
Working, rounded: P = 15.48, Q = 15.53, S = 16.16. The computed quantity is 15.8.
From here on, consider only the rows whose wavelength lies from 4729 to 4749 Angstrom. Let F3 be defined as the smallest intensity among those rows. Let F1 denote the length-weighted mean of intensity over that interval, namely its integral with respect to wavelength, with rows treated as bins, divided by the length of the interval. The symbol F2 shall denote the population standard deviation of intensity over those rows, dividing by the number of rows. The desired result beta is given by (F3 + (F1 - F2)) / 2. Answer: 15.5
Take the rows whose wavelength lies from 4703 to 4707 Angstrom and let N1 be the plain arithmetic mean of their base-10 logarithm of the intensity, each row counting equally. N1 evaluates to 1.18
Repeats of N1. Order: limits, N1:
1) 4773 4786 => 1.14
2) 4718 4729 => 1.21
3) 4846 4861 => 1.21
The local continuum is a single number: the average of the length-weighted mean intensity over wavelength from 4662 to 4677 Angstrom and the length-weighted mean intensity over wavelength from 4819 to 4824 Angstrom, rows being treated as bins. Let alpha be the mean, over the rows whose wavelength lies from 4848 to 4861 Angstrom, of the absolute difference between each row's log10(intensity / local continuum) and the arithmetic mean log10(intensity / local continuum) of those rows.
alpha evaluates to 0.027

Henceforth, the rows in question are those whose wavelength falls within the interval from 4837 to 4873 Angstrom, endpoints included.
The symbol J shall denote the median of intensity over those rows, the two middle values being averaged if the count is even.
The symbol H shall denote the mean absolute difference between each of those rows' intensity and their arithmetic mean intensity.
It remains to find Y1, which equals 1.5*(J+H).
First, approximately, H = 0.96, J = 16.2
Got 25.7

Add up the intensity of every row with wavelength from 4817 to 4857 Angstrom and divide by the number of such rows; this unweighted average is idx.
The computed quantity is 16.0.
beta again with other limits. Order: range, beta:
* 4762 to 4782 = 13.7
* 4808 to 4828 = 15.4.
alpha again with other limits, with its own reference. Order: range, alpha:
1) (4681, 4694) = 0.008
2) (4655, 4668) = 0.033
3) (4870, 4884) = 0.024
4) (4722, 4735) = 0.015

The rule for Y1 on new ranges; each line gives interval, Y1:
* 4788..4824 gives 25.2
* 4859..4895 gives 24.9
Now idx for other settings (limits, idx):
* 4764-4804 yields 14.7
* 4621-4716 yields 15.8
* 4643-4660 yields 15.6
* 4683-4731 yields 15.7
